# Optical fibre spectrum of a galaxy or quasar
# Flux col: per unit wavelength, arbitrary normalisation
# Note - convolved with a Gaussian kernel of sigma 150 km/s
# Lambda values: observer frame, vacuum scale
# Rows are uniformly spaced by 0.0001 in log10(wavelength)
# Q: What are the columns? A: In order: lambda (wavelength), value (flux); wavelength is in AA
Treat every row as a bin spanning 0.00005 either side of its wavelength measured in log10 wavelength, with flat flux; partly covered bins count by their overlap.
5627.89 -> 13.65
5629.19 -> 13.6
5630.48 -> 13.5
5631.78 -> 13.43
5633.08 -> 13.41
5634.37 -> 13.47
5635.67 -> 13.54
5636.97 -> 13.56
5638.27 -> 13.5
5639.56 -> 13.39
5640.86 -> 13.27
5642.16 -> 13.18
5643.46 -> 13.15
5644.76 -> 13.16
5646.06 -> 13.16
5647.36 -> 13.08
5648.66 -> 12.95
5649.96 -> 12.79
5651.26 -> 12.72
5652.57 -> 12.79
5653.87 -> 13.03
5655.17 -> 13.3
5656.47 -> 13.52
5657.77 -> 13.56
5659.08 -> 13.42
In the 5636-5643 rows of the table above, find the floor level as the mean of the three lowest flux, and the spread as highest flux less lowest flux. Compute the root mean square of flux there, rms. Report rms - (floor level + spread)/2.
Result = 6.6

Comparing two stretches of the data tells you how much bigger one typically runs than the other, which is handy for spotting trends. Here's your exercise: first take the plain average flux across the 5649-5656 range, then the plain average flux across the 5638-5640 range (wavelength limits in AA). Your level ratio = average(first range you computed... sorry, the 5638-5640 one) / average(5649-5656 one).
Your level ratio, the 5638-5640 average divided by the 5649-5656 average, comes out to 1.04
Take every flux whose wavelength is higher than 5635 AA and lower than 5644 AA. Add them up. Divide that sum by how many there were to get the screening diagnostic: 13.4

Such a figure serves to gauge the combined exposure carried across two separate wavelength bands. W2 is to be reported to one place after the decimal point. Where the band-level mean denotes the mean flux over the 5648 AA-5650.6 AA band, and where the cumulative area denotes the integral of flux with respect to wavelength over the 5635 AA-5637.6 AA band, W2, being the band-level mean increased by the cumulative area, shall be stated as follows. 48.0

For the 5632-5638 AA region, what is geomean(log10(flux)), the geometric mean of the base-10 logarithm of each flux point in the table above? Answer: 1.13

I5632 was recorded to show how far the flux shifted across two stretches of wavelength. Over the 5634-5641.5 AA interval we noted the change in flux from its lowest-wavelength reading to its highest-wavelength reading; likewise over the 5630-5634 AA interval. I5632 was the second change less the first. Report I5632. 0.11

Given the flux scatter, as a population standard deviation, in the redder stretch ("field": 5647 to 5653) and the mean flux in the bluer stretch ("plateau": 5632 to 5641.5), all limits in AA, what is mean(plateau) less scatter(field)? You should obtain 13.32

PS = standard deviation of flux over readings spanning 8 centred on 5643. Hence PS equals 0.09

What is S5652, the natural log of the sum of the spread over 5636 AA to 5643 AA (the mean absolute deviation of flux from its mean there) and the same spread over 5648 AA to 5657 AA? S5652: -1.04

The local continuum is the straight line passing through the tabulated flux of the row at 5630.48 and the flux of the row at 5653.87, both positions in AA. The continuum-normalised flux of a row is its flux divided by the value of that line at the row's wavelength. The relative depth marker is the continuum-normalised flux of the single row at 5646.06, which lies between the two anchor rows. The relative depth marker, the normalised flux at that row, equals 0.998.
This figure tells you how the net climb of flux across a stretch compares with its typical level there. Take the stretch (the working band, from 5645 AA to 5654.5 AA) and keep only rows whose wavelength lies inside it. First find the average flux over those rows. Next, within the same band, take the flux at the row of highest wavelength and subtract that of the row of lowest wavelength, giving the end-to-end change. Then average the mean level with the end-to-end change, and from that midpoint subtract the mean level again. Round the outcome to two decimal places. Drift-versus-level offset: -6.53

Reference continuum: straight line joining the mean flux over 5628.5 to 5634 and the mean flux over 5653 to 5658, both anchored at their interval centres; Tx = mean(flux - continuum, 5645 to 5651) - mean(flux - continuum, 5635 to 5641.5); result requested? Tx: -0.40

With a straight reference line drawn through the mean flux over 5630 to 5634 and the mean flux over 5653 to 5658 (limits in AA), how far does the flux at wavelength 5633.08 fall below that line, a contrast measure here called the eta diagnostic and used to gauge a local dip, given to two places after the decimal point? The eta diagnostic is 0.03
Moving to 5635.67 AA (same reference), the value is -0.11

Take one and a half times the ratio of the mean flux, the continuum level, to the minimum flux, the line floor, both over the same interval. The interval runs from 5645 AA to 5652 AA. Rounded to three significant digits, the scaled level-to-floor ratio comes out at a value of 1.53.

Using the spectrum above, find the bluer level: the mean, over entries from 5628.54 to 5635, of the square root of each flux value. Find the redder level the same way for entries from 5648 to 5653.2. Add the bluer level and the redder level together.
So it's 7.25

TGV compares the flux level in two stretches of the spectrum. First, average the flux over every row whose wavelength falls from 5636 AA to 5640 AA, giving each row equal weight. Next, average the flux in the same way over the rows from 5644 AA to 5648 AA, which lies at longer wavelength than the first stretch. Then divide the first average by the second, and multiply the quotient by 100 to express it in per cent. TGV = 103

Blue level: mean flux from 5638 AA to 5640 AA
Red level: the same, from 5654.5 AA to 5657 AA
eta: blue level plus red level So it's 26.9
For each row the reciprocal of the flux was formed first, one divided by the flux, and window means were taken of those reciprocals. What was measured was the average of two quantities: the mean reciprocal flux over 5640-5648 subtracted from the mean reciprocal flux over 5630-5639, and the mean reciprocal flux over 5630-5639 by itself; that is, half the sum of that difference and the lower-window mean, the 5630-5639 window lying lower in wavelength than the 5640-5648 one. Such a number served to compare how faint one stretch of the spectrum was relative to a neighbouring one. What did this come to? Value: 0.0362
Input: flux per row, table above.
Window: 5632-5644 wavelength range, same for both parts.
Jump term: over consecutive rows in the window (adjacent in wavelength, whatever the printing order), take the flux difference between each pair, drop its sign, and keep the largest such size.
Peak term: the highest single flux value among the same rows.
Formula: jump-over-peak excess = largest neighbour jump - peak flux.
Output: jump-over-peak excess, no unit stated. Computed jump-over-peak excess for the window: -13.4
